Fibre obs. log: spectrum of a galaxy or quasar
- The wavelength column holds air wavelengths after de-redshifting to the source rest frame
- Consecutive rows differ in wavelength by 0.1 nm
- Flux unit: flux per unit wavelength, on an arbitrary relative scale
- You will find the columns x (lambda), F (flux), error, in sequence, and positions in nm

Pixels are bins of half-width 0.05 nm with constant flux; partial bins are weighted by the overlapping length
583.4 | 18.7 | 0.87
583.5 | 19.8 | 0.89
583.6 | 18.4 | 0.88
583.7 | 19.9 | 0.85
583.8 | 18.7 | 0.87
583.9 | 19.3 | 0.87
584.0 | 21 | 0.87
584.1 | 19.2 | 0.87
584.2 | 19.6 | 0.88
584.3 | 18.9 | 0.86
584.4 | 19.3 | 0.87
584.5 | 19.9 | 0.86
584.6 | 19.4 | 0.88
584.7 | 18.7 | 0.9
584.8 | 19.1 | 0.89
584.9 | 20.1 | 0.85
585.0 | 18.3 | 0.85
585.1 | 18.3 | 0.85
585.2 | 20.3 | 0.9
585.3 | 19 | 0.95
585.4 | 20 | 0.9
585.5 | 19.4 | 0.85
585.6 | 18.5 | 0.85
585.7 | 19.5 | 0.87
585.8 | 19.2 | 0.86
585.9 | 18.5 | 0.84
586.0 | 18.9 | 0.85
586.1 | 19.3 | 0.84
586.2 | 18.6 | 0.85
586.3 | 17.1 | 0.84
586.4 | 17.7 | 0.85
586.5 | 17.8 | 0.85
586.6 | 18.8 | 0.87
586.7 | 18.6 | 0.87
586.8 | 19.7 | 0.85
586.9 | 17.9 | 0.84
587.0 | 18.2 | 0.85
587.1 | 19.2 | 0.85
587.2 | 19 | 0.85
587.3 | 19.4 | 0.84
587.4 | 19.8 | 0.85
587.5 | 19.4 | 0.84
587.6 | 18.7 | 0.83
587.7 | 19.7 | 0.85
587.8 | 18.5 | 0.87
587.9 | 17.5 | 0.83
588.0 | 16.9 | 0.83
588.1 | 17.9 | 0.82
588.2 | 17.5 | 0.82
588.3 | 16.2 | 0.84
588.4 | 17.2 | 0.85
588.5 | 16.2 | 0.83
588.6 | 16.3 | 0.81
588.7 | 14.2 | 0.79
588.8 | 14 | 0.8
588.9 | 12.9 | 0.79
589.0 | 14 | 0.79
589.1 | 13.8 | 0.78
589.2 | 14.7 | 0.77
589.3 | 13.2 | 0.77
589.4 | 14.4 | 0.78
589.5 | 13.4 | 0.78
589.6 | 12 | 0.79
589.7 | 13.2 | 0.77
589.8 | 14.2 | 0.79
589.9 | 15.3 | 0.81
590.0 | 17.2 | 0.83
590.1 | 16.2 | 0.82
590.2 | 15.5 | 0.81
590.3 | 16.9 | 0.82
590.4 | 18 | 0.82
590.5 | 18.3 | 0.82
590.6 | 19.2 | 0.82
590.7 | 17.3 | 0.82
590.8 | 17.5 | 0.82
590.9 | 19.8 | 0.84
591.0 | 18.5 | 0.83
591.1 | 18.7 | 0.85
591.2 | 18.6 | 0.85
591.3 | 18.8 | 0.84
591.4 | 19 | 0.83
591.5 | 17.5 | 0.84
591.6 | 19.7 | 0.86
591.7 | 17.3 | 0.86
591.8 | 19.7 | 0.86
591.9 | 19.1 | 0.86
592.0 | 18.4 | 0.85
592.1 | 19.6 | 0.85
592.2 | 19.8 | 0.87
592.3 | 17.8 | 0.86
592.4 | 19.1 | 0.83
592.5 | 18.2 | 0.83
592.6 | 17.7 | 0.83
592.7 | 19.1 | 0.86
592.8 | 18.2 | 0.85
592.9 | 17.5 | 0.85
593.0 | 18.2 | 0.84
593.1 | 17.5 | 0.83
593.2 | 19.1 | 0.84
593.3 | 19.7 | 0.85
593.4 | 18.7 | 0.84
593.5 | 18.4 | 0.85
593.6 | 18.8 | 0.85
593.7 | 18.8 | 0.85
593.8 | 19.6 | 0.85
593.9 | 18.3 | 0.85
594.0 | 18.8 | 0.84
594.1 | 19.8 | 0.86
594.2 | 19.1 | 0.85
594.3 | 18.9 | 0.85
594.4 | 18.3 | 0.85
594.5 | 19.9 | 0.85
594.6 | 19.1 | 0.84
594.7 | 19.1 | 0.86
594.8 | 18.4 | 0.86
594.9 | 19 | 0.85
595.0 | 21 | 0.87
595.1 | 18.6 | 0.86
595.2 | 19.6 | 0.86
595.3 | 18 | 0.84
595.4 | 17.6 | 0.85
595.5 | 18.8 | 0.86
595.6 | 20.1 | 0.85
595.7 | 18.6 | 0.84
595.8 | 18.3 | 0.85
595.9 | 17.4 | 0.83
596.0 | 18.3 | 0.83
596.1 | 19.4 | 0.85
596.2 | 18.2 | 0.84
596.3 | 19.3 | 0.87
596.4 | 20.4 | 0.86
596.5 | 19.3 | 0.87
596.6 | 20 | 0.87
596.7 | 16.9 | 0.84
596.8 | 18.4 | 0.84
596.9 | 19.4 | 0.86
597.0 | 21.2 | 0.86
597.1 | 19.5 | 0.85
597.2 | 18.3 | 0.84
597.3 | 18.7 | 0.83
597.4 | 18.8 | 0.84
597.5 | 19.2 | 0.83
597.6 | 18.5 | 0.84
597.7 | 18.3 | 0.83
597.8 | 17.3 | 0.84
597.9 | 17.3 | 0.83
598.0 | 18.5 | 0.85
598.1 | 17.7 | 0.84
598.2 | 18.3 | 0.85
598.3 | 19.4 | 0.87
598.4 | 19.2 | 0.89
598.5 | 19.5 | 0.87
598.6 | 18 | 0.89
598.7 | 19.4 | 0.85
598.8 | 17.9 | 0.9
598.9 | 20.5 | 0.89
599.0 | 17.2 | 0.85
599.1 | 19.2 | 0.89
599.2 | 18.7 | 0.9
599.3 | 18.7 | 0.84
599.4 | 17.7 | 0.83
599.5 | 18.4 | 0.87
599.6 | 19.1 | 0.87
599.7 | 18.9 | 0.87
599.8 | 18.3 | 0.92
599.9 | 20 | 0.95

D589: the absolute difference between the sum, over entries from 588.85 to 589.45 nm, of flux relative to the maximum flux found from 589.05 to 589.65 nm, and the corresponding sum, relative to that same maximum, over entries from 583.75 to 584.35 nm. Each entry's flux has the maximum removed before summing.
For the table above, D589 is 34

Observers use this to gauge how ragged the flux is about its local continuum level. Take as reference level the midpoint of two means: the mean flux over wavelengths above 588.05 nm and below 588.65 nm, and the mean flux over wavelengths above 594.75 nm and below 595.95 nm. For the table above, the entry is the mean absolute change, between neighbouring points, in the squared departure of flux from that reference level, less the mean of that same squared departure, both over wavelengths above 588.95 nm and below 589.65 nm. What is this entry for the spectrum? -9.6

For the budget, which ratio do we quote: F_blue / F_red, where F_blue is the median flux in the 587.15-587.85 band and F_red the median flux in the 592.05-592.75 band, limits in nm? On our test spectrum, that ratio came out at 1.016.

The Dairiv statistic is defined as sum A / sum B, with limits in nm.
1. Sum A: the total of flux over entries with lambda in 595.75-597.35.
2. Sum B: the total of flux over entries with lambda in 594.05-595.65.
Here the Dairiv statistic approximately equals 0.992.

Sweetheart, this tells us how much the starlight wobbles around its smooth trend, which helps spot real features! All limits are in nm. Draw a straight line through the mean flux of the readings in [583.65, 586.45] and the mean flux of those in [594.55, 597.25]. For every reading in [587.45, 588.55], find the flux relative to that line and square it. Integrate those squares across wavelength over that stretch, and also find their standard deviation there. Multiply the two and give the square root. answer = 3.1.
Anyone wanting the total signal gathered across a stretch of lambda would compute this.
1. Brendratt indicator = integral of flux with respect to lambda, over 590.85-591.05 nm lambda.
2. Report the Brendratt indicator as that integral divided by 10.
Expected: 0.383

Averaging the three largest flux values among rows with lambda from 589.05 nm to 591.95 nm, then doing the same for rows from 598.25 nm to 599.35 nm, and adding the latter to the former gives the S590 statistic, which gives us 39.5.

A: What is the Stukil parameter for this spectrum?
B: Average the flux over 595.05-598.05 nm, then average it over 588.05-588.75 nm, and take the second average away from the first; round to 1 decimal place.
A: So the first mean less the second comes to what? 2.2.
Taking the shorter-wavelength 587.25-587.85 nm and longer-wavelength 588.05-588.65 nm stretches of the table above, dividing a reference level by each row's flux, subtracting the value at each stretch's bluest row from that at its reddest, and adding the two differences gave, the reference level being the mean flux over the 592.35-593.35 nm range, 0.15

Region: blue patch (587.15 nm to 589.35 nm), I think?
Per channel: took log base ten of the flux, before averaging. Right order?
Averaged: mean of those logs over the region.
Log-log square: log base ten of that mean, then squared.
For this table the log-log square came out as 0.0073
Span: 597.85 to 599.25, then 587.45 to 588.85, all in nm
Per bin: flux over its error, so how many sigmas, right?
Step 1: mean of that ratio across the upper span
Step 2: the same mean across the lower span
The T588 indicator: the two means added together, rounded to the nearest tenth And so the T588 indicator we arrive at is 42.1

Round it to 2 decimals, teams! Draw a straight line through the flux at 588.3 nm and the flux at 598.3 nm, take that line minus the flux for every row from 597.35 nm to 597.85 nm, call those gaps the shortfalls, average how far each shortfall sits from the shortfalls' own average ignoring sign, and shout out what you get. 0.53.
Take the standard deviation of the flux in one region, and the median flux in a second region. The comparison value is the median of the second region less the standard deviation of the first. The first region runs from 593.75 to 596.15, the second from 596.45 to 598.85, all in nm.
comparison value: 17.8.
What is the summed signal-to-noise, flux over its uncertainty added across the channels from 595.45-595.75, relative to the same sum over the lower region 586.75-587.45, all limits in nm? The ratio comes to 0.43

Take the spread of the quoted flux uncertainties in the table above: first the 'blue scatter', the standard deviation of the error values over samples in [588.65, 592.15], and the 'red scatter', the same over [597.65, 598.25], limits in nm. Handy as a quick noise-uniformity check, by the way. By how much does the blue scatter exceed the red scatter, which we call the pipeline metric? 0.020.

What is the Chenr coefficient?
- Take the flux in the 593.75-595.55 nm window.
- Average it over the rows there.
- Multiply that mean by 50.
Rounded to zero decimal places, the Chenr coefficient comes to 950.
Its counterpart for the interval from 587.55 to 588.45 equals 889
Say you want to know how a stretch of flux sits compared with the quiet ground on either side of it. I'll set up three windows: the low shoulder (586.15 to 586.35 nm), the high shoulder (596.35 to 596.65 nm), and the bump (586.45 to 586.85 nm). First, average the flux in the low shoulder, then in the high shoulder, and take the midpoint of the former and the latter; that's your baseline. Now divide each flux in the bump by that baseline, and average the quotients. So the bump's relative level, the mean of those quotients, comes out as 0.99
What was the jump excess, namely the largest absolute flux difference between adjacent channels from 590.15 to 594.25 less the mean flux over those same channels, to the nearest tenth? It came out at -16.1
